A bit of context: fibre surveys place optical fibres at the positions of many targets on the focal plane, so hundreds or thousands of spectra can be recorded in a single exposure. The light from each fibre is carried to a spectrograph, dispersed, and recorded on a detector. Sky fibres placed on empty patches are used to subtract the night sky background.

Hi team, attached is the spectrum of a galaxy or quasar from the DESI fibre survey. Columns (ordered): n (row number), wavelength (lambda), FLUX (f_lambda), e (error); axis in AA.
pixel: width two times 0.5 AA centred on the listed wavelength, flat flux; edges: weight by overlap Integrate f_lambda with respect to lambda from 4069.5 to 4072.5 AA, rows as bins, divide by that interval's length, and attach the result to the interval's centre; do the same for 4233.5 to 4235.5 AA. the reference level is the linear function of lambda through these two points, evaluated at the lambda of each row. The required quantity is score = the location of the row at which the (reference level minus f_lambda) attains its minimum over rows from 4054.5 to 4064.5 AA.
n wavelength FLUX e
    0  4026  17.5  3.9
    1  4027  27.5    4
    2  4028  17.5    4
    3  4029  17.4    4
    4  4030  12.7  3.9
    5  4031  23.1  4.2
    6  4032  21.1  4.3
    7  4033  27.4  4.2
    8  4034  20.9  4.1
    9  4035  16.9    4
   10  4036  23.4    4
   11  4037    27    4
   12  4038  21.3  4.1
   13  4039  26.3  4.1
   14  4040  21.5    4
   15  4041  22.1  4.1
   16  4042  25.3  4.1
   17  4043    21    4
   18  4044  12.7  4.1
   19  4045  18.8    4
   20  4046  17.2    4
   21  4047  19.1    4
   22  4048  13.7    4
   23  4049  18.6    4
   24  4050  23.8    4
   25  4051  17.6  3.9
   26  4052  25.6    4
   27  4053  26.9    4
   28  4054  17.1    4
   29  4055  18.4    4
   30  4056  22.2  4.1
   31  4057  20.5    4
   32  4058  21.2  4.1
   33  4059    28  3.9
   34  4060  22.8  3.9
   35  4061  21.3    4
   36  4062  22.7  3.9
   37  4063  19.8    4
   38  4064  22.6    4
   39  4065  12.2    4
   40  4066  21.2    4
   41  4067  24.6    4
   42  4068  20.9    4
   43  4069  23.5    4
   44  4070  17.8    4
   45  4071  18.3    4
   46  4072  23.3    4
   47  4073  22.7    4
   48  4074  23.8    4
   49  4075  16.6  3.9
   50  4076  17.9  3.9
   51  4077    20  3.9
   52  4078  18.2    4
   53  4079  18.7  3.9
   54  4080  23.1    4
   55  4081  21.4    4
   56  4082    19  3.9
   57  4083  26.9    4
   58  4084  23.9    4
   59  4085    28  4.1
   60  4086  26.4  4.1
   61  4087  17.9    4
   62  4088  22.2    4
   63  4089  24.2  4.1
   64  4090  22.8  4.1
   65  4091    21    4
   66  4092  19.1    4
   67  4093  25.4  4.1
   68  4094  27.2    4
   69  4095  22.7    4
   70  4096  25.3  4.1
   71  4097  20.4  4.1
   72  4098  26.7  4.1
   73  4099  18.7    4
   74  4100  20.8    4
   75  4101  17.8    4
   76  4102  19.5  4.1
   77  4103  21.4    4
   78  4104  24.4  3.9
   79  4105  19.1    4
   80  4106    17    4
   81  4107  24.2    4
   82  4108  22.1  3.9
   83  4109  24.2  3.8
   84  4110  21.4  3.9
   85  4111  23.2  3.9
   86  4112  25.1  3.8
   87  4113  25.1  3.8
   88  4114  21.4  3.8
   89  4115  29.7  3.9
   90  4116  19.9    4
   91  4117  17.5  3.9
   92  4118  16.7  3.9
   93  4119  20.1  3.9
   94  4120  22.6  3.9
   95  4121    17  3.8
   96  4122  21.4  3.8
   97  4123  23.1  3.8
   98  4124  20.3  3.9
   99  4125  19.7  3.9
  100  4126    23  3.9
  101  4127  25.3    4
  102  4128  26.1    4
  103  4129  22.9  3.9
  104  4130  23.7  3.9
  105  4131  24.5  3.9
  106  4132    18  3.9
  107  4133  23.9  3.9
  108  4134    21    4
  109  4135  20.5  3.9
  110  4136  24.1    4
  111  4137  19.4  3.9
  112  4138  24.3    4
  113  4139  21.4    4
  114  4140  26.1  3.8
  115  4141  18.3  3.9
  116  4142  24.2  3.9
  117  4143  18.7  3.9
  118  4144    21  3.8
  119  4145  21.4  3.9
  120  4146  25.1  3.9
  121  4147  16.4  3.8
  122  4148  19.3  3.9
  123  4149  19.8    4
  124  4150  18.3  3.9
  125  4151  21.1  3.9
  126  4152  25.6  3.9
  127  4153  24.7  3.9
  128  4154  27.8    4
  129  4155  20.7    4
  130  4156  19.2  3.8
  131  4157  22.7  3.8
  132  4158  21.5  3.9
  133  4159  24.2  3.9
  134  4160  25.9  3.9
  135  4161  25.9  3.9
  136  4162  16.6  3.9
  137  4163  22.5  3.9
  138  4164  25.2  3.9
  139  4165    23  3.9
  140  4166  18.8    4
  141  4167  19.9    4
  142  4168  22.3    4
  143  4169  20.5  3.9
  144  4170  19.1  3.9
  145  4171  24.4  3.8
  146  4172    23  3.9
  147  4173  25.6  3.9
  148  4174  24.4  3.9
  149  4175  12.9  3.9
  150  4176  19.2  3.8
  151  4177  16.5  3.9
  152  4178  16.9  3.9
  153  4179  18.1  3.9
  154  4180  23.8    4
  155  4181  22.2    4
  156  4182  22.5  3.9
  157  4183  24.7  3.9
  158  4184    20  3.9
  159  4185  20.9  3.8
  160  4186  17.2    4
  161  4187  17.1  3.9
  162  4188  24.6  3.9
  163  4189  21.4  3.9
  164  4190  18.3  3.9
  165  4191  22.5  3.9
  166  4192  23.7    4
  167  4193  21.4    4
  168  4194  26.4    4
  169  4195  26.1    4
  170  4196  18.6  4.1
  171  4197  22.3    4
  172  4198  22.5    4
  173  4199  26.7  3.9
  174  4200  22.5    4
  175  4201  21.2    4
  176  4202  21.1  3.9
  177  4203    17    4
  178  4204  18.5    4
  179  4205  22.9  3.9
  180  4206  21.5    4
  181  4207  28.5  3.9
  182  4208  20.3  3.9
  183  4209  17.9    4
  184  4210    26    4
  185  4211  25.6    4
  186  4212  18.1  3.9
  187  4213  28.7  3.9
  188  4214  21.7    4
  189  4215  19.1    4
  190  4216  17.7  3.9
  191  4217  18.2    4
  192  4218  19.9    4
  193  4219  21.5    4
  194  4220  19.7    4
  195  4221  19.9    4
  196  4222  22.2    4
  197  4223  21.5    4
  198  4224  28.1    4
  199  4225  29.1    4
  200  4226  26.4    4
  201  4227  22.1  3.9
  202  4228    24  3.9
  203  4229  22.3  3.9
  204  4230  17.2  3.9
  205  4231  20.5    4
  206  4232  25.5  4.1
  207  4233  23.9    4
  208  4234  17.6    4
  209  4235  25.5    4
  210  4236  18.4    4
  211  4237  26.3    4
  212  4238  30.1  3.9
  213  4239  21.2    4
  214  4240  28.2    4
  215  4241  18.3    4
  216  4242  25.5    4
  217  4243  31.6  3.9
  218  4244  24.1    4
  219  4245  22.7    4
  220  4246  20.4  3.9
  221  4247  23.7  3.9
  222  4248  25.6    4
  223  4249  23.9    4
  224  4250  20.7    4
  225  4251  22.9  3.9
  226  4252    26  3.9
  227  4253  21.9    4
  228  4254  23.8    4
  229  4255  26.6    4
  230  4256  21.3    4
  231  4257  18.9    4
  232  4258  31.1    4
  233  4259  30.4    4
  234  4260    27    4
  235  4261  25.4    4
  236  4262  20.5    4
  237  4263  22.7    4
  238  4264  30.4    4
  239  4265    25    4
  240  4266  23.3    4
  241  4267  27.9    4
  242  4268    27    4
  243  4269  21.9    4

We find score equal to 4059 AA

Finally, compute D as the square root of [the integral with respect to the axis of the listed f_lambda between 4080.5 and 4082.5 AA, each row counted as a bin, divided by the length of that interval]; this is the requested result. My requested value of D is 4.5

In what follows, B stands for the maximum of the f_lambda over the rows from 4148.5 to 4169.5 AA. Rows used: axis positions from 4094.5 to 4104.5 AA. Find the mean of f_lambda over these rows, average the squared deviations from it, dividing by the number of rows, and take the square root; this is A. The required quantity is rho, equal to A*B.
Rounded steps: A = 2.8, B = 27.8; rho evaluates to 78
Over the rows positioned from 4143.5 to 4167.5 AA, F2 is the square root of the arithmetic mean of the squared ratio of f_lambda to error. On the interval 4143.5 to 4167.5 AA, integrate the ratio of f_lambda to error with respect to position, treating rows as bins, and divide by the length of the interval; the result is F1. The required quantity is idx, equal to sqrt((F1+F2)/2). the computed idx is 2.38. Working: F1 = 5.62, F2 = 5.67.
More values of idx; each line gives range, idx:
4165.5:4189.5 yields 2.31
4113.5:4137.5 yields 2.36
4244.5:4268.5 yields 2.49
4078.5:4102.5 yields 2.37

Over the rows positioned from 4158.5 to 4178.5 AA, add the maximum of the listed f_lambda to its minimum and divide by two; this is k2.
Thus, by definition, 19.4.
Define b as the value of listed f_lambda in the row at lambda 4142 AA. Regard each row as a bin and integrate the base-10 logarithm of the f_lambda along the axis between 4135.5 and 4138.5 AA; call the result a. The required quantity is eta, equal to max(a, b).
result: 24.2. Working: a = 4.06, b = 24.2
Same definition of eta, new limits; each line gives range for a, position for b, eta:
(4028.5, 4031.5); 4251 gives 22.9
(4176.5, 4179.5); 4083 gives 26.9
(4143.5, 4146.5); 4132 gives 18.0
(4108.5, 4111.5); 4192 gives 23.7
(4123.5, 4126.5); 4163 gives 22.5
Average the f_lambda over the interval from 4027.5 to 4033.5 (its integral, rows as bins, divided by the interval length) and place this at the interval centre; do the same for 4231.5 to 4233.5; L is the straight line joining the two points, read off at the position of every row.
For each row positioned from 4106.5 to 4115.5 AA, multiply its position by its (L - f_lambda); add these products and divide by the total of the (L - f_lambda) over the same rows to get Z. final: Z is 4112.2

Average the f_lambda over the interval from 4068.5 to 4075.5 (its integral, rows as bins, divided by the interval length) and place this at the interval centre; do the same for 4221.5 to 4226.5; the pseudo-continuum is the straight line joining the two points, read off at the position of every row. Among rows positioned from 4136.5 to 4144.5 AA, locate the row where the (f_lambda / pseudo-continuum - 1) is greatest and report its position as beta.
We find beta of 4140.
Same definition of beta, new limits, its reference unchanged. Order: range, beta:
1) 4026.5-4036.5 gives 4027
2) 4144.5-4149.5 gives 4146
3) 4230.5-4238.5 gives 4238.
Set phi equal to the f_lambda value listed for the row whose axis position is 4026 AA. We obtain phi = 17.5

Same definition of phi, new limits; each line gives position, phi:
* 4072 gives 23.3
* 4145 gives 21.4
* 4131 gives 24.5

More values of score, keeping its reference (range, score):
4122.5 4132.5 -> 4128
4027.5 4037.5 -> 4033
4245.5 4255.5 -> 4255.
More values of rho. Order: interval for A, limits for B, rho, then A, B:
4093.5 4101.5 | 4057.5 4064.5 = 95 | 3.4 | 28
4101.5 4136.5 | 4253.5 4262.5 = 90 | 2.9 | 31.1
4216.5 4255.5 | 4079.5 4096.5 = 98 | 3.5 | 28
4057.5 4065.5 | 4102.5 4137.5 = 122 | 4.1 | 29.7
